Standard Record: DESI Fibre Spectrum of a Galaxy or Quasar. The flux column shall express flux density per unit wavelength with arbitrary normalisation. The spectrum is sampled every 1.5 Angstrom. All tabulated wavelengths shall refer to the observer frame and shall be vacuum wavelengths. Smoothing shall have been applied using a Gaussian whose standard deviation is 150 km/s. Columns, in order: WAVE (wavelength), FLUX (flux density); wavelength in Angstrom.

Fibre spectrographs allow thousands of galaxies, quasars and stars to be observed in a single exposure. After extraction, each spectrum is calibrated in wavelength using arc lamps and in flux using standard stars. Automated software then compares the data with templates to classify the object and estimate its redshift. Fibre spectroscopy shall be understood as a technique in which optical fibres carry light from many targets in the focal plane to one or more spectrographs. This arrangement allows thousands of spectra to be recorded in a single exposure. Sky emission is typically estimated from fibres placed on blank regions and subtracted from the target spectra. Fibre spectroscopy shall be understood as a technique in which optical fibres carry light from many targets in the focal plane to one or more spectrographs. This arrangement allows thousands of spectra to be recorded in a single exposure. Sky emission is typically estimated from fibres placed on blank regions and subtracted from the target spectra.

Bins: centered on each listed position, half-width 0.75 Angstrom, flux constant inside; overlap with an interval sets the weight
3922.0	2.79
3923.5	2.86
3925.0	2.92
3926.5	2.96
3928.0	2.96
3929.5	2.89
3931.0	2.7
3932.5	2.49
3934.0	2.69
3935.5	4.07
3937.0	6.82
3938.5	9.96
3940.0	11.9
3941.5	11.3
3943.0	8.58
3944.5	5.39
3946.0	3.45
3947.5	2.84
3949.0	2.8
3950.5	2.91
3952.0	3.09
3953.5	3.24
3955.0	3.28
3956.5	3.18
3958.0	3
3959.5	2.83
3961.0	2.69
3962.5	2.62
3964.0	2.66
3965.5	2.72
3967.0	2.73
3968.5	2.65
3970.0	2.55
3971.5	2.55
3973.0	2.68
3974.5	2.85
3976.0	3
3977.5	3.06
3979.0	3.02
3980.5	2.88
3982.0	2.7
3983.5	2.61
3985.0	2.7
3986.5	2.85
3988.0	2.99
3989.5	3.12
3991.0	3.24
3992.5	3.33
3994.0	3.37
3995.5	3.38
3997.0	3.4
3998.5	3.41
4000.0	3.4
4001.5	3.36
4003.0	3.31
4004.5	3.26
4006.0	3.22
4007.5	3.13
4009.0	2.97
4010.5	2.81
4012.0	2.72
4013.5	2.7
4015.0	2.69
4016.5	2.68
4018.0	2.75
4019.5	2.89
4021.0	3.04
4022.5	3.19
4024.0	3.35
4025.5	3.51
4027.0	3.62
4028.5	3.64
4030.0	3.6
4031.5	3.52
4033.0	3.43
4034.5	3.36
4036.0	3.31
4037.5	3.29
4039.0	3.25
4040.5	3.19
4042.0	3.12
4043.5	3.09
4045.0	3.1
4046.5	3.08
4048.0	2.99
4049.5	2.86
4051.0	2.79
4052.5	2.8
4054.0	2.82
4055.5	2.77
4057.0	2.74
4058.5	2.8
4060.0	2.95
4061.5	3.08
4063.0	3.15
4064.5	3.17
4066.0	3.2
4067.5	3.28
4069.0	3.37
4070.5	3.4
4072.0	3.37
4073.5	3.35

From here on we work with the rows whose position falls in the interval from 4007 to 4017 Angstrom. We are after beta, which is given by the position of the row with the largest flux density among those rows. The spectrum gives 4007.5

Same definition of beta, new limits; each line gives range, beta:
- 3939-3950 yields 3940.0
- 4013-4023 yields 4022.5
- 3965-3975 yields 3974.5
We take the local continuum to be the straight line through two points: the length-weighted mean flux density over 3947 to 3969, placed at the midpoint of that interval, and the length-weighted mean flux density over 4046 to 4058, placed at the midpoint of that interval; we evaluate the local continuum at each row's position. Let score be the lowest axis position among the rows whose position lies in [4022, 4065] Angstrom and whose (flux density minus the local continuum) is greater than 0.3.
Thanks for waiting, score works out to 4022.5 Angstrom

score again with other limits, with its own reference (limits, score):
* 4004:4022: 4004.5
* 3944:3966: 3944.5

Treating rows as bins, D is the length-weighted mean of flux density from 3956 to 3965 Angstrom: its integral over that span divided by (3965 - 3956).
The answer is 2.82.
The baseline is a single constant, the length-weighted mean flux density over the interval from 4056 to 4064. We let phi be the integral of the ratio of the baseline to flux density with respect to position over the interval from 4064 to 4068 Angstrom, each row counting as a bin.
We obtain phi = 3.7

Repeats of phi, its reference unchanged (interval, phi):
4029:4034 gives 4.2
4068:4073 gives 4.4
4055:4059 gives 4.3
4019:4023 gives 3.9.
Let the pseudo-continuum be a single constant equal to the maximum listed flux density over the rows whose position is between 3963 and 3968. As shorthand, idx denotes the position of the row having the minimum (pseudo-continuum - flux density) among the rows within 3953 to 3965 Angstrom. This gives 3955.0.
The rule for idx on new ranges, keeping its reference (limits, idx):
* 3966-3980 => 3977.5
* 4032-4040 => 4033.0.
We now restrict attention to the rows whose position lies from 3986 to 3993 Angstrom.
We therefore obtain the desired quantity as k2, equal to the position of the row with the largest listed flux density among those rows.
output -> 3992.5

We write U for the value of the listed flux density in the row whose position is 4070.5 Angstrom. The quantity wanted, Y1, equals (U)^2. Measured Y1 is 11.6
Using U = 3.4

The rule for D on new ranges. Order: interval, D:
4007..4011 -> 2.97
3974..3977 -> 2.94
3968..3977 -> 2.72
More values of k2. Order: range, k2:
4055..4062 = 4061.5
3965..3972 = 3967.0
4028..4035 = 4028.5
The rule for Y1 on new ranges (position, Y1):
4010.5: 7.9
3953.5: 10.5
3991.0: 10.5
